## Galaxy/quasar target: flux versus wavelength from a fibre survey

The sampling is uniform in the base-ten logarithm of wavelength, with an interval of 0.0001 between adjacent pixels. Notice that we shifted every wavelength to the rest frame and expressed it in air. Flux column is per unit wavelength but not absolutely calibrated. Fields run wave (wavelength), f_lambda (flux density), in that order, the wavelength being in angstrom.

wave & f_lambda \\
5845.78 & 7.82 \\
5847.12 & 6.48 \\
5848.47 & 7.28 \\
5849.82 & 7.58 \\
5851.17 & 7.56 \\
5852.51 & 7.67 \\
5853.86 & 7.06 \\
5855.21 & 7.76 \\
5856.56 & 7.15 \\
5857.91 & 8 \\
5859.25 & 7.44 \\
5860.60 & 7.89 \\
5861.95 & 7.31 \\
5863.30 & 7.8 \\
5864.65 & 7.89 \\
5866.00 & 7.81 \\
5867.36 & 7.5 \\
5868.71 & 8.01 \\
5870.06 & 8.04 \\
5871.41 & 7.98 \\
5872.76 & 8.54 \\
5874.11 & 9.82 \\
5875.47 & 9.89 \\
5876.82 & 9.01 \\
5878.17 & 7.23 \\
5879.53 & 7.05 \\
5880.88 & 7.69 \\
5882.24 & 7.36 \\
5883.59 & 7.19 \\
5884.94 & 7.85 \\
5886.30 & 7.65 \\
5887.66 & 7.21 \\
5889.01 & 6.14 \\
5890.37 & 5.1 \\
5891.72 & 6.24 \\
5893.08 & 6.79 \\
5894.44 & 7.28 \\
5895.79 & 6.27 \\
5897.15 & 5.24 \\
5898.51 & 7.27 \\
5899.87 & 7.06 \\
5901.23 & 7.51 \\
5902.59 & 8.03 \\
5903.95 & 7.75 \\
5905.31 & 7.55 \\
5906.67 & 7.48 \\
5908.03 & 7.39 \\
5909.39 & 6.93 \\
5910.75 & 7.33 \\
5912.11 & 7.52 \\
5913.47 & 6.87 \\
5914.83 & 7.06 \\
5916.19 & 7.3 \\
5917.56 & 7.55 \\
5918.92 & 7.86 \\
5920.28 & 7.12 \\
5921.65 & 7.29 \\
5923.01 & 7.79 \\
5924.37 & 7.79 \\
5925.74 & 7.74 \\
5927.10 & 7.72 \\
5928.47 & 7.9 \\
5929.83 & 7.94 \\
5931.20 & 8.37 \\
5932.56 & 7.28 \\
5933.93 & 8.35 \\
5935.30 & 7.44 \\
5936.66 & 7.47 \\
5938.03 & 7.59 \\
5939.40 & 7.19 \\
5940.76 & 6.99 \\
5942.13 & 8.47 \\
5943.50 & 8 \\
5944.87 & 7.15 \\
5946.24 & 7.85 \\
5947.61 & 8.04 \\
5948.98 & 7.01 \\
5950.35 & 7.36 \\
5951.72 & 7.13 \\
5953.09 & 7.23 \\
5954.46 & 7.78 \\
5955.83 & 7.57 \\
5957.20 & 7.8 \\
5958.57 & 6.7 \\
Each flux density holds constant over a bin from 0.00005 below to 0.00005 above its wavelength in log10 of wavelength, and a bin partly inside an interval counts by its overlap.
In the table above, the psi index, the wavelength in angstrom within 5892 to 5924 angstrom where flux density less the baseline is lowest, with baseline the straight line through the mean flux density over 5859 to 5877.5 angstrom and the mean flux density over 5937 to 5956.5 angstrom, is 5897.15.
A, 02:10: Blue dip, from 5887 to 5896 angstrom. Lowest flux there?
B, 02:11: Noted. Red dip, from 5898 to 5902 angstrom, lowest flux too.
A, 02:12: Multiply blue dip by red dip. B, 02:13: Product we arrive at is 36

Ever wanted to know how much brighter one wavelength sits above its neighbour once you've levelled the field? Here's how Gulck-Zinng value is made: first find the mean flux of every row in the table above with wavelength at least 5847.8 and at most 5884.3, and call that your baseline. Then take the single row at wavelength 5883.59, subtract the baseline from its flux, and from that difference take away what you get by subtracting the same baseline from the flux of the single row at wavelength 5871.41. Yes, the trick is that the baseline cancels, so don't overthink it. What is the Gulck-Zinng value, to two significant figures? -0.79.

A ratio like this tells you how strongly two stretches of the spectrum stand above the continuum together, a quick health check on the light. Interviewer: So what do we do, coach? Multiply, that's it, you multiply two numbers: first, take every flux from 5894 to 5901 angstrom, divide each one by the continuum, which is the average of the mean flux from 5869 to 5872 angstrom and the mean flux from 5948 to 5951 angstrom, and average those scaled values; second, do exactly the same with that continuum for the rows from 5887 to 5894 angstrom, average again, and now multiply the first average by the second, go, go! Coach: 0.72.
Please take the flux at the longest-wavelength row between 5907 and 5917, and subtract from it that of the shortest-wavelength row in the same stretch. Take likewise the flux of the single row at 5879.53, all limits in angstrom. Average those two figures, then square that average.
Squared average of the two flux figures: 12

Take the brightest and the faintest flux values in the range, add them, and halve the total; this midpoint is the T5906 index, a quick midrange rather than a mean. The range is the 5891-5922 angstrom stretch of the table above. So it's 6.6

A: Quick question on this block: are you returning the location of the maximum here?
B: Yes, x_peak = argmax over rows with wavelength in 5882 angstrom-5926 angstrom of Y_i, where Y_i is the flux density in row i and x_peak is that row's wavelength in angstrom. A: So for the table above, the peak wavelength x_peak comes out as 5902.59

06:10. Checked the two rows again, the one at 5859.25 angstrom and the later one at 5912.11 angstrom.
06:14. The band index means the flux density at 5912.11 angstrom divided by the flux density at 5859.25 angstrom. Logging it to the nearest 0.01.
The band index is 1.01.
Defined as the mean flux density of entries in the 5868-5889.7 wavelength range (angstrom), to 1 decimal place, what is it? 7.9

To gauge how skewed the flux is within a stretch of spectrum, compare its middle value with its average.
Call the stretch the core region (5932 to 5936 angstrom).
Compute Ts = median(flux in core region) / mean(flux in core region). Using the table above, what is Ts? 0.97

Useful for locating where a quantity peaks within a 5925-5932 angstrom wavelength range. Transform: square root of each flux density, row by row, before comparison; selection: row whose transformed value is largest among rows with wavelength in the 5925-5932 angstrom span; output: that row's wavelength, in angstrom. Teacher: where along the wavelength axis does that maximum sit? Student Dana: 5931.20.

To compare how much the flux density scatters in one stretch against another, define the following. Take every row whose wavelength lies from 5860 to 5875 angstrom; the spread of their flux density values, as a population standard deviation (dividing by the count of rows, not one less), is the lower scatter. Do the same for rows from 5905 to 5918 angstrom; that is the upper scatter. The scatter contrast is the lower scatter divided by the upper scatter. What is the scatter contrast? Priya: 2.6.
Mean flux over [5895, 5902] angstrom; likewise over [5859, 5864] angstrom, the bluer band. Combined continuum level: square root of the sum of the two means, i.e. 3.78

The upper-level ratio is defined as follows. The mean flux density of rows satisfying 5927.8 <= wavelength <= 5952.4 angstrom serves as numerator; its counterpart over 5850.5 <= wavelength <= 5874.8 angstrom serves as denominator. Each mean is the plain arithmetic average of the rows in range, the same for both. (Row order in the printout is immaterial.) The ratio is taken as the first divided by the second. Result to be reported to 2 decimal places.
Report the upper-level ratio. 0.97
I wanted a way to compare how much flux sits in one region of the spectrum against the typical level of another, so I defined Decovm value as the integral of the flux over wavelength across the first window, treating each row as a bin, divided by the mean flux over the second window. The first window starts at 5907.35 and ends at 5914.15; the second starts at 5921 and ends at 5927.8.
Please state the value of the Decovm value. 6.4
